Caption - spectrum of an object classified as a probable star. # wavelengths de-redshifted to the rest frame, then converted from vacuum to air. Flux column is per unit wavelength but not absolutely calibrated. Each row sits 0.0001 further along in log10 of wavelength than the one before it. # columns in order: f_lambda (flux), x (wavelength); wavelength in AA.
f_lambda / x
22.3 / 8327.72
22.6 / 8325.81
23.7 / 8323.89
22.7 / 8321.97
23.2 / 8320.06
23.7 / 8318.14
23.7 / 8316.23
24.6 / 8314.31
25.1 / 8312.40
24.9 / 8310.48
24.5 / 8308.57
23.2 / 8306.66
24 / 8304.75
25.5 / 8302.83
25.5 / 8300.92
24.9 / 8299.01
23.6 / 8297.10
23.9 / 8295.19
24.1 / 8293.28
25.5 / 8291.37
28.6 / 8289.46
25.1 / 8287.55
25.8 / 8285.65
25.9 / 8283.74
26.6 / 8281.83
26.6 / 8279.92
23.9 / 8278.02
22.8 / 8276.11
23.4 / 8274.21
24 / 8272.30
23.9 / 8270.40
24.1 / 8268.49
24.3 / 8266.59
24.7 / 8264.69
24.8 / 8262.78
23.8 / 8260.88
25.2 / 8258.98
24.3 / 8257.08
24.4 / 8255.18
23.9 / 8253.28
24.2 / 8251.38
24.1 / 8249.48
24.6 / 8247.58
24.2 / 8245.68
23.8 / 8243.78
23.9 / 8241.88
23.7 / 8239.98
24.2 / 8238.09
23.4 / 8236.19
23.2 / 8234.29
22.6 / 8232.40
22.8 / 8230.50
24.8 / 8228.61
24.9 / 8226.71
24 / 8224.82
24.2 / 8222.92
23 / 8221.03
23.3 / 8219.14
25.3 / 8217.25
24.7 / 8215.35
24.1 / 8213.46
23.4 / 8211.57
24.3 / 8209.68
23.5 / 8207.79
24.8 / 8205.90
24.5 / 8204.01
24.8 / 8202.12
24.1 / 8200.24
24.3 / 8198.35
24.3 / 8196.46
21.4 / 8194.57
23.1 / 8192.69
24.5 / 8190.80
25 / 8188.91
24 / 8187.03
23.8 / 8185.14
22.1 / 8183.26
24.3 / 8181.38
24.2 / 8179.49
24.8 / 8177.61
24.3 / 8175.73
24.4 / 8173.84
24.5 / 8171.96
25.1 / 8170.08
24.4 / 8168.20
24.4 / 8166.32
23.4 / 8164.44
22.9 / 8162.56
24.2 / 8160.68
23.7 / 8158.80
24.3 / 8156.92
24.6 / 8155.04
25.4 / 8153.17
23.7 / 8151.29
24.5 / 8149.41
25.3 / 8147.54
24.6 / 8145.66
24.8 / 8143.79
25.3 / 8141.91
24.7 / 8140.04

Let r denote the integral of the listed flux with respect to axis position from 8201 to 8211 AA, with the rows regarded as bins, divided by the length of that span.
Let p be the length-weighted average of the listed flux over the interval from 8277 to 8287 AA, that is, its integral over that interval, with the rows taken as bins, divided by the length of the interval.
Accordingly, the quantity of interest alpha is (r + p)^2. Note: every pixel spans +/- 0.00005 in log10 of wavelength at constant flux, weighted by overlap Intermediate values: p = 25.7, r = 24.4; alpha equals 2507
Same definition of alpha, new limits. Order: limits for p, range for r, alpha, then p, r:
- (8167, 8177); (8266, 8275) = 2350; 24.5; 23.9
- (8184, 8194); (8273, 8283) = 2363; 23.9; 24.7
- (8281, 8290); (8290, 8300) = 2589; 26.3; 24.6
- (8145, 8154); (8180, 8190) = 2357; 24.7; 23.9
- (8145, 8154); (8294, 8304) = 2433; 24.7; 24.6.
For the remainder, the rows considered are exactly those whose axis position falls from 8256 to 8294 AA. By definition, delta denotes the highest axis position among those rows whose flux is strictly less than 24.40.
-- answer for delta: 8293.28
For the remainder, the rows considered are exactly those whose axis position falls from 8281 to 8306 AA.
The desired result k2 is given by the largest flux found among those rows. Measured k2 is 28.6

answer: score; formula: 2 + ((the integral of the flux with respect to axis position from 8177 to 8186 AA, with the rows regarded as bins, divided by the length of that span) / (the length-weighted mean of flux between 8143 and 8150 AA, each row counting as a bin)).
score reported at 2.96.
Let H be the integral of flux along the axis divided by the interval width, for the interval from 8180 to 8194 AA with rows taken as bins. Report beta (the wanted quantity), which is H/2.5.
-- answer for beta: 9.5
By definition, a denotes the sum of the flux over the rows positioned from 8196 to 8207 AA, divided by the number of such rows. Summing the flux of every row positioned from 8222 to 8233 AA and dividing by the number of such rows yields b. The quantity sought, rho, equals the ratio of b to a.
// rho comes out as 0.98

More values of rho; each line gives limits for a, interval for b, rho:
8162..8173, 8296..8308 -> 1.01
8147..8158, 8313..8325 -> 0.96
